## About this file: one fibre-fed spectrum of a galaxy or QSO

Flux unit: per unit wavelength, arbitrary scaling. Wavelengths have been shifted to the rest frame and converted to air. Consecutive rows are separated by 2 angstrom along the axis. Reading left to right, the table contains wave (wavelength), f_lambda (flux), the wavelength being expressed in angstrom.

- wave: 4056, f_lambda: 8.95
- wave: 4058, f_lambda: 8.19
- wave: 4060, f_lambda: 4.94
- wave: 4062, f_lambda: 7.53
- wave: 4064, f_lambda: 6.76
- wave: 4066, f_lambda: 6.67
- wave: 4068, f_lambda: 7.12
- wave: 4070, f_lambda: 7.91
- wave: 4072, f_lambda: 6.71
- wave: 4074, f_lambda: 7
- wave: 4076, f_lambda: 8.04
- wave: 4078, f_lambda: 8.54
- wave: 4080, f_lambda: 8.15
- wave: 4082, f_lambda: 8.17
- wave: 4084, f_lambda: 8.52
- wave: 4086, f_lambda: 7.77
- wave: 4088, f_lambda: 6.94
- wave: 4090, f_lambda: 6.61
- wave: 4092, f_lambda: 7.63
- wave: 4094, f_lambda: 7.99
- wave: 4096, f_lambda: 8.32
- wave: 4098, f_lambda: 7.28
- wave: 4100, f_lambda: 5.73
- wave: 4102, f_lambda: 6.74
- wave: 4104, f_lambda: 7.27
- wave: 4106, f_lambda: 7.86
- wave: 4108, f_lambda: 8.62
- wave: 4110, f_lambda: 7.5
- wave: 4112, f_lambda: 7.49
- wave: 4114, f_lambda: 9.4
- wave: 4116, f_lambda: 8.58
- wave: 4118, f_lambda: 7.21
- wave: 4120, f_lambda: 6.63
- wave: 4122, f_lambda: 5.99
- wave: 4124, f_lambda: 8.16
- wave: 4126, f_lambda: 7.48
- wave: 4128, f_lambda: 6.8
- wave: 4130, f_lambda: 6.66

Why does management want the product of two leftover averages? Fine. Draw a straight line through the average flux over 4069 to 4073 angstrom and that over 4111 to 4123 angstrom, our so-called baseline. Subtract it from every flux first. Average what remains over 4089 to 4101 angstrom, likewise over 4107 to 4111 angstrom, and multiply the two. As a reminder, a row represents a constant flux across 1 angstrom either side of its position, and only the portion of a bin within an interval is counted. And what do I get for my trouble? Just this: -0.10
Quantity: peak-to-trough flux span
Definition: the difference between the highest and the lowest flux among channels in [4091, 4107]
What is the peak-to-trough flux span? 2.6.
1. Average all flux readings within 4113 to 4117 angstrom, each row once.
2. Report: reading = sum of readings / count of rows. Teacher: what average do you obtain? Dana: 9.0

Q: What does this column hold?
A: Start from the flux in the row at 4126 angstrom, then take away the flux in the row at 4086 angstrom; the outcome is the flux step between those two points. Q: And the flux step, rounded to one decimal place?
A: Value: -0.3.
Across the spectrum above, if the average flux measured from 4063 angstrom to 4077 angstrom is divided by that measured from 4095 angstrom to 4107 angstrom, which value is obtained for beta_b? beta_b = 1.00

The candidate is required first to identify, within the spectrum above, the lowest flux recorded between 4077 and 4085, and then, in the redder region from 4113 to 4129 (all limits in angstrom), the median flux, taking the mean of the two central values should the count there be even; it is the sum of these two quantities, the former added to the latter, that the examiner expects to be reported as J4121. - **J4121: 15.5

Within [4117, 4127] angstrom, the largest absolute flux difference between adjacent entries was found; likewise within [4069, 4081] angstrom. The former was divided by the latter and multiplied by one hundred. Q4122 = 181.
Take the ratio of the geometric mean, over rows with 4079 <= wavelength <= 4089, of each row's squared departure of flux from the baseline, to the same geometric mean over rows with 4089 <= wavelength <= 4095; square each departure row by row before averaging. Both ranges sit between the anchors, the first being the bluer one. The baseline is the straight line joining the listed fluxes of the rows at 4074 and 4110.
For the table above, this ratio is 1.9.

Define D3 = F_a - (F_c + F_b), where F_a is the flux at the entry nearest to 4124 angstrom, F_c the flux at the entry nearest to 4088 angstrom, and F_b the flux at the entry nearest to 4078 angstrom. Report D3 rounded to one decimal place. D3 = -7.3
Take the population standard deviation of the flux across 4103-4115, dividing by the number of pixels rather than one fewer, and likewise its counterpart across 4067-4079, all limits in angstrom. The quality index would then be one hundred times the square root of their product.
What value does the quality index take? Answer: 70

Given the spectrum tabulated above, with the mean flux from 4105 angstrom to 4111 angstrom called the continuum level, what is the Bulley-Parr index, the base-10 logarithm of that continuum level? 0.90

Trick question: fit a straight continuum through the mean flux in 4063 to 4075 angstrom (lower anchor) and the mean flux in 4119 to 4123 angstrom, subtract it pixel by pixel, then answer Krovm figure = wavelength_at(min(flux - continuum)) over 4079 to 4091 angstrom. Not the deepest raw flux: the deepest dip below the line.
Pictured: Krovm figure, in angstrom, 4090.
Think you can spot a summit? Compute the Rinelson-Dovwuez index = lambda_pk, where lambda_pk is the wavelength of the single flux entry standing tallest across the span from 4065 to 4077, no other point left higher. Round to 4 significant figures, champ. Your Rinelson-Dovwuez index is 4076 angstrom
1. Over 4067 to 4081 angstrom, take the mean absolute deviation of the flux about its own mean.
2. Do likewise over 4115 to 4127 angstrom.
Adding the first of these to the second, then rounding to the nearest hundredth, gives 1.33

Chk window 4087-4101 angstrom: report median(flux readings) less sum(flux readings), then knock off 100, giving -143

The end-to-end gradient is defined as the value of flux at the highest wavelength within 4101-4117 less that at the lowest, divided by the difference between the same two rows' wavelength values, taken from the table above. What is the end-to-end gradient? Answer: 0.13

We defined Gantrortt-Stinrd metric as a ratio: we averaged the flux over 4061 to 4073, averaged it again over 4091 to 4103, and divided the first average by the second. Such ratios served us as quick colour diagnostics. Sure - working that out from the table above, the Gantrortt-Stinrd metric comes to 0.98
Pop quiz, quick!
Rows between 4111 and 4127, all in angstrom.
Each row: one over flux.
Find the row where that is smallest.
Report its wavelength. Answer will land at 4114 angstrom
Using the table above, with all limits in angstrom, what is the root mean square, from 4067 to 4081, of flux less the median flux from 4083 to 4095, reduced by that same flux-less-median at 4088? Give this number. 1.4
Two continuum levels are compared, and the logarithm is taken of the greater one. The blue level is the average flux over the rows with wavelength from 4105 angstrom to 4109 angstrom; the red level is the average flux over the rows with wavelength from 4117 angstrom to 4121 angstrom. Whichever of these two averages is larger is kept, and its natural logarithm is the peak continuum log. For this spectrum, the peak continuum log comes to 2.11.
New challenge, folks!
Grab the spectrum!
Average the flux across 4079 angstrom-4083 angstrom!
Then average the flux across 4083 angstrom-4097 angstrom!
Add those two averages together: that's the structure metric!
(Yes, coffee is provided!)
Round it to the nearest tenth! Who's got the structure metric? 15.8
